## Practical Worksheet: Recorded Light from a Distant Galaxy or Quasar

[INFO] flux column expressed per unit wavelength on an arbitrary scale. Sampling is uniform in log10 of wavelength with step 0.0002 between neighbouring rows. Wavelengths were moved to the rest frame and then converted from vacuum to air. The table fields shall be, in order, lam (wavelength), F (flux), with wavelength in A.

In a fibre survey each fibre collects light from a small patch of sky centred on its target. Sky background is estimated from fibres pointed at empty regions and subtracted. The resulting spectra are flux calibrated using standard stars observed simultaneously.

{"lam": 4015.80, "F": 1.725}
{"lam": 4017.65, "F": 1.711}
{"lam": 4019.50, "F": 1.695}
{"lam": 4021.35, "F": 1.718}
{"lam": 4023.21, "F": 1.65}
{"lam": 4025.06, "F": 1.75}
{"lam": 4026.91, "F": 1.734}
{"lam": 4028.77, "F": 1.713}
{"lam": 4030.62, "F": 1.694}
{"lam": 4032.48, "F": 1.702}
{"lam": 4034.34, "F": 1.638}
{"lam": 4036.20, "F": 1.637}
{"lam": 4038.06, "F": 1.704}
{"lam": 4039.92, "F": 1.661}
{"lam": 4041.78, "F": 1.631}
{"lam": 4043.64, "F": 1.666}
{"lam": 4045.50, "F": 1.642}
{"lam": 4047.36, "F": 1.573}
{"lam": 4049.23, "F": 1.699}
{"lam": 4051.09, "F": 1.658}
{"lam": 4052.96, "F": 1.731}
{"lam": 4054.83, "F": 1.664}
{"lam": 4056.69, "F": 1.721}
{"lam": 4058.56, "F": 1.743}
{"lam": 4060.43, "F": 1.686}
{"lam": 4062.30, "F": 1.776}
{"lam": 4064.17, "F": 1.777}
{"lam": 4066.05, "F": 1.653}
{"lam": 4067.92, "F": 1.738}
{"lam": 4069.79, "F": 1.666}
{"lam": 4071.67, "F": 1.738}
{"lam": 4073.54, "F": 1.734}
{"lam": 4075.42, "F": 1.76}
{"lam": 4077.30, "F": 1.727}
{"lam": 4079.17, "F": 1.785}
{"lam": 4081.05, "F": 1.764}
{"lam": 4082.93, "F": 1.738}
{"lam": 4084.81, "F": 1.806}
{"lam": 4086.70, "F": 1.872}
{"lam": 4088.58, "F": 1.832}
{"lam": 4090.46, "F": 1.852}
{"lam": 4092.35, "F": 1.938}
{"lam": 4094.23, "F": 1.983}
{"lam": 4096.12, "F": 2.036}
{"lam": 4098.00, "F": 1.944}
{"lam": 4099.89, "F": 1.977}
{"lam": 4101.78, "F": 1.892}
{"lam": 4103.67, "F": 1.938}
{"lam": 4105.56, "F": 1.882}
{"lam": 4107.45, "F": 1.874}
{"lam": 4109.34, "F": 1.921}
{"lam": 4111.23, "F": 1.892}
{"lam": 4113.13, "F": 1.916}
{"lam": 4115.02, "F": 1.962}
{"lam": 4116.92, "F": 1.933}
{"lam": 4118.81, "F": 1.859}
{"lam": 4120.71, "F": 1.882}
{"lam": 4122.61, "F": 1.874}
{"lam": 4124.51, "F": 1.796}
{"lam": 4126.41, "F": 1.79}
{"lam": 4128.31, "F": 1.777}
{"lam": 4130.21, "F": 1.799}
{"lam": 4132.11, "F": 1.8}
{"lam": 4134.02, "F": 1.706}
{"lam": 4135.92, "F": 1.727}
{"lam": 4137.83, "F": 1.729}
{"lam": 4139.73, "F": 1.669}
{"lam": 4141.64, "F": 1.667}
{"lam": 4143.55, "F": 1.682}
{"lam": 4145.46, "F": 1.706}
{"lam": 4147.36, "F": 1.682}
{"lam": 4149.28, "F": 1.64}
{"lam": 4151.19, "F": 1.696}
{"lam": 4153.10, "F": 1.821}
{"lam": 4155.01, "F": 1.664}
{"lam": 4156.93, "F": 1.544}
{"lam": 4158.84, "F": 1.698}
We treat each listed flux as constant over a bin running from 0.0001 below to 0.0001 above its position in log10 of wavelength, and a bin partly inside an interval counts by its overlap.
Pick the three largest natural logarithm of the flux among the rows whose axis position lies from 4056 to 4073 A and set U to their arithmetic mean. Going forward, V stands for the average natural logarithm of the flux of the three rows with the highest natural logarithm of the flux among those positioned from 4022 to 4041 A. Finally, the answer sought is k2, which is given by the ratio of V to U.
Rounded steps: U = 0.568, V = 0.55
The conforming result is 0.97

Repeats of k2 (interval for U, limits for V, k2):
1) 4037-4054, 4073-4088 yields 1.12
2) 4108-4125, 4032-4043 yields 0.79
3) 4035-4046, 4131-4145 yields 1.08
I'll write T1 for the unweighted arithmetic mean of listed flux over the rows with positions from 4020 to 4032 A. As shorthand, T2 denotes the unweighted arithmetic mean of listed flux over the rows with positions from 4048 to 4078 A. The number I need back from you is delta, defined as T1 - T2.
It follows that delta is -0.01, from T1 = 1.71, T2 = 1.72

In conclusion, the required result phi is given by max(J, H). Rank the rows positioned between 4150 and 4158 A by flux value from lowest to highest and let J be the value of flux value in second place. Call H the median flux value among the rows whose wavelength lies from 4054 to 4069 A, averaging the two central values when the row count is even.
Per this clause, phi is 1.73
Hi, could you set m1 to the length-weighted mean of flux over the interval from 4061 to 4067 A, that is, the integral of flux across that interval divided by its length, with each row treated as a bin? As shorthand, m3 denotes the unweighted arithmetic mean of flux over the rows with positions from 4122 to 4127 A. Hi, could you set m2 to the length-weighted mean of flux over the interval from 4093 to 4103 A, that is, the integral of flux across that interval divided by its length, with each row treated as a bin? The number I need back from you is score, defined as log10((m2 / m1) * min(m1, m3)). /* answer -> 0.293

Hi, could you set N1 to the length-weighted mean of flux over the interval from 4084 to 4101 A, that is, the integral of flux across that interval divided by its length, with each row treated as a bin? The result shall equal 1.92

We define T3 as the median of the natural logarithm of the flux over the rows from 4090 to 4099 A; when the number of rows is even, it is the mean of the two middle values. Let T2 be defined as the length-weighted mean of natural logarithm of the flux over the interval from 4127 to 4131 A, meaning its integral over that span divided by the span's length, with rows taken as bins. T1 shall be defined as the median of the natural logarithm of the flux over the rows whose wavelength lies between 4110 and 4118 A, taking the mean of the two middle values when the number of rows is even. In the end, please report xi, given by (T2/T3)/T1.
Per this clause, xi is 1.34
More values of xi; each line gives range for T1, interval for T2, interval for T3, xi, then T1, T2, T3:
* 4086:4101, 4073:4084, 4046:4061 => 1.61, 0.663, 0.561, 0.53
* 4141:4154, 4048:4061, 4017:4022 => 1.89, 0.520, 0.529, 0.54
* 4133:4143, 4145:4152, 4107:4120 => 1.49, 0.534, 0.518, 0.65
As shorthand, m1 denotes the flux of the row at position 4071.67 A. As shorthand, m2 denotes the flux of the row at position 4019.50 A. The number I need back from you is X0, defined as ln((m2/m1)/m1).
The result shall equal -0.58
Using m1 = 1.738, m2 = 1.695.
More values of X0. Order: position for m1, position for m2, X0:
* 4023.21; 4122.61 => -0.37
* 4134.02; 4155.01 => -0.56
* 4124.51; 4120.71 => -0.54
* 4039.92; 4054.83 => -0.51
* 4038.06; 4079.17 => -0.49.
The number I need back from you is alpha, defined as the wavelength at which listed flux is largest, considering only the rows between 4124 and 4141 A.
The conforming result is 4132.11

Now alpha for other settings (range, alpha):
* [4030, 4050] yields 4038.06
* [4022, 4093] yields 4092.35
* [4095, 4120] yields 4096.12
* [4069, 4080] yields 4079.17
